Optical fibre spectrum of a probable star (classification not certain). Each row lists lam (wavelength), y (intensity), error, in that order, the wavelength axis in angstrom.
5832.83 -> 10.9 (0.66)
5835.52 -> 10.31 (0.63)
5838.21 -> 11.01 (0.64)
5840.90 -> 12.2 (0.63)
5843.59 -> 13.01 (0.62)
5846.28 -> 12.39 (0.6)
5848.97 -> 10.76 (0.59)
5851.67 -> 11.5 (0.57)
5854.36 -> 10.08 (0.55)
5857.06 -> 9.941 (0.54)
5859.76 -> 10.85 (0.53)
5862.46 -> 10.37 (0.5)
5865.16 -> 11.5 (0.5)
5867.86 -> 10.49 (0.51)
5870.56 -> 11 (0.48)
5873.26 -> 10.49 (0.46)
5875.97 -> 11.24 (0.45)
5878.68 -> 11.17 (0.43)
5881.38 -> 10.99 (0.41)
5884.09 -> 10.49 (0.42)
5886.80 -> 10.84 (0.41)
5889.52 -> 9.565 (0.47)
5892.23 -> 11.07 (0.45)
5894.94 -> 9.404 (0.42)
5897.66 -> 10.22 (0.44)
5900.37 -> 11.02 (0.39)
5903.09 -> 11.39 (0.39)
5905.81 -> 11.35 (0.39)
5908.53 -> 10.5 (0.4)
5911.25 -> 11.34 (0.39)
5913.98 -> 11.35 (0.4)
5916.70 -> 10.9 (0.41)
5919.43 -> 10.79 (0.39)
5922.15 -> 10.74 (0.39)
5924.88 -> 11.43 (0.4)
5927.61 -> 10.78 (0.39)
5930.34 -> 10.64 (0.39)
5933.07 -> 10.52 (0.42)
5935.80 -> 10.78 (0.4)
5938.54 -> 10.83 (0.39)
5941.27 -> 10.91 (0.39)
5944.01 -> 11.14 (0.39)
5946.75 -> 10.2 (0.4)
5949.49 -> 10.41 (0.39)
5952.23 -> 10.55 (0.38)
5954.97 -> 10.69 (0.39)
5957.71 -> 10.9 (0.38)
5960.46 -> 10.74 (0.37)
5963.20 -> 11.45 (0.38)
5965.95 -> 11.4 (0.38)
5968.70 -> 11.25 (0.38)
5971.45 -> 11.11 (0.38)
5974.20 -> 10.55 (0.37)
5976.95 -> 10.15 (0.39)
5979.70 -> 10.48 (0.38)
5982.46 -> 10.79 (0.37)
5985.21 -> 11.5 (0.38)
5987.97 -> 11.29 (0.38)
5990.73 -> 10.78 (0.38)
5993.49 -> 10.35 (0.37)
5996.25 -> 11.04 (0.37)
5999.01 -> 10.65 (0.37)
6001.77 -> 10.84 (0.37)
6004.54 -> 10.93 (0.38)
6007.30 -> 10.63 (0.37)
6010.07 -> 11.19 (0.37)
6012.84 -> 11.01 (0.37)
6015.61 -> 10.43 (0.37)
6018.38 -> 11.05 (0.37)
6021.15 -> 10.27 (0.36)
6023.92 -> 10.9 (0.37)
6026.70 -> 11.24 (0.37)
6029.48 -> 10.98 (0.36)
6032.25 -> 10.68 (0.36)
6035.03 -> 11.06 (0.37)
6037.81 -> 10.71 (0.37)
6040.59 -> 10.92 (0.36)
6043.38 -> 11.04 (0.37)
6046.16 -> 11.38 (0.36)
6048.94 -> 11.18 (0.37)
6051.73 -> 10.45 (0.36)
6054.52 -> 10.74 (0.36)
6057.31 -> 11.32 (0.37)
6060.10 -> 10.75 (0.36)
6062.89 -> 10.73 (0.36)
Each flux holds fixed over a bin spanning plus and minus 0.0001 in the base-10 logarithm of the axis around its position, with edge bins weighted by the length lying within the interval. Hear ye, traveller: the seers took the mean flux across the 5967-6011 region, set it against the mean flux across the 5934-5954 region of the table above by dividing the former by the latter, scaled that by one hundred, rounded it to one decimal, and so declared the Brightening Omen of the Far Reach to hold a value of 101.5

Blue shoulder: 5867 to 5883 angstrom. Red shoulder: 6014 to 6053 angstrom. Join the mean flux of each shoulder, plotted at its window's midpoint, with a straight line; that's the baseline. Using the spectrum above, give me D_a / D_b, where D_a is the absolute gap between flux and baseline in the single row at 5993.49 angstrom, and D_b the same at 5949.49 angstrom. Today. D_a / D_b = 1.1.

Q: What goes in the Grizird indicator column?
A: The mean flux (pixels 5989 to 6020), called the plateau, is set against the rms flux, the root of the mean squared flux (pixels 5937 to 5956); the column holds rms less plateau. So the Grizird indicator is -0.13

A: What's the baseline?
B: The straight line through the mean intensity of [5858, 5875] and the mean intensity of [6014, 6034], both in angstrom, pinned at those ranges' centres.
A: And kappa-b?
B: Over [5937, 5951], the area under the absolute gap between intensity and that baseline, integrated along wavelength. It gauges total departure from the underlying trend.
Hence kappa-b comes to 4.1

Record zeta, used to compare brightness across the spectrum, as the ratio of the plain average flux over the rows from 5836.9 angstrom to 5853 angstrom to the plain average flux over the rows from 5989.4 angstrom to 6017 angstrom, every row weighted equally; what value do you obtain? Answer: 1.10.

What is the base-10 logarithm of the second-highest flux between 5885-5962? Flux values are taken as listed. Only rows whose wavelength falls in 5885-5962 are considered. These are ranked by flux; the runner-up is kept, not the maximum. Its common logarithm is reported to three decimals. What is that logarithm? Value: 1.057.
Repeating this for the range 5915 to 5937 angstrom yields 1.037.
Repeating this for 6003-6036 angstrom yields 1.049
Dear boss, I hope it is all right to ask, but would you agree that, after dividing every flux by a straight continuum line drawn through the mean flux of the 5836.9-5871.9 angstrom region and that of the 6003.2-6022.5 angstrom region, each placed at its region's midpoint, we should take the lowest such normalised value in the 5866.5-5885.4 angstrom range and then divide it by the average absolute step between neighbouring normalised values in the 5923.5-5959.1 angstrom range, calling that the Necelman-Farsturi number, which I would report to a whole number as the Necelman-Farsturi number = 39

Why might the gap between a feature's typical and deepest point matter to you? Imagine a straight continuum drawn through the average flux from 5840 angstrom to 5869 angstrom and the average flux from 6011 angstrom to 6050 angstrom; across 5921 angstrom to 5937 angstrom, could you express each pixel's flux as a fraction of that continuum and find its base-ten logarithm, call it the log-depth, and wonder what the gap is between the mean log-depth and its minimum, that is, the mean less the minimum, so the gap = 0.012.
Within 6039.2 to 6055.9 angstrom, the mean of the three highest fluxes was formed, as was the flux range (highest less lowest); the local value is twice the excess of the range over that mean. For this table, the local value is -20.5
